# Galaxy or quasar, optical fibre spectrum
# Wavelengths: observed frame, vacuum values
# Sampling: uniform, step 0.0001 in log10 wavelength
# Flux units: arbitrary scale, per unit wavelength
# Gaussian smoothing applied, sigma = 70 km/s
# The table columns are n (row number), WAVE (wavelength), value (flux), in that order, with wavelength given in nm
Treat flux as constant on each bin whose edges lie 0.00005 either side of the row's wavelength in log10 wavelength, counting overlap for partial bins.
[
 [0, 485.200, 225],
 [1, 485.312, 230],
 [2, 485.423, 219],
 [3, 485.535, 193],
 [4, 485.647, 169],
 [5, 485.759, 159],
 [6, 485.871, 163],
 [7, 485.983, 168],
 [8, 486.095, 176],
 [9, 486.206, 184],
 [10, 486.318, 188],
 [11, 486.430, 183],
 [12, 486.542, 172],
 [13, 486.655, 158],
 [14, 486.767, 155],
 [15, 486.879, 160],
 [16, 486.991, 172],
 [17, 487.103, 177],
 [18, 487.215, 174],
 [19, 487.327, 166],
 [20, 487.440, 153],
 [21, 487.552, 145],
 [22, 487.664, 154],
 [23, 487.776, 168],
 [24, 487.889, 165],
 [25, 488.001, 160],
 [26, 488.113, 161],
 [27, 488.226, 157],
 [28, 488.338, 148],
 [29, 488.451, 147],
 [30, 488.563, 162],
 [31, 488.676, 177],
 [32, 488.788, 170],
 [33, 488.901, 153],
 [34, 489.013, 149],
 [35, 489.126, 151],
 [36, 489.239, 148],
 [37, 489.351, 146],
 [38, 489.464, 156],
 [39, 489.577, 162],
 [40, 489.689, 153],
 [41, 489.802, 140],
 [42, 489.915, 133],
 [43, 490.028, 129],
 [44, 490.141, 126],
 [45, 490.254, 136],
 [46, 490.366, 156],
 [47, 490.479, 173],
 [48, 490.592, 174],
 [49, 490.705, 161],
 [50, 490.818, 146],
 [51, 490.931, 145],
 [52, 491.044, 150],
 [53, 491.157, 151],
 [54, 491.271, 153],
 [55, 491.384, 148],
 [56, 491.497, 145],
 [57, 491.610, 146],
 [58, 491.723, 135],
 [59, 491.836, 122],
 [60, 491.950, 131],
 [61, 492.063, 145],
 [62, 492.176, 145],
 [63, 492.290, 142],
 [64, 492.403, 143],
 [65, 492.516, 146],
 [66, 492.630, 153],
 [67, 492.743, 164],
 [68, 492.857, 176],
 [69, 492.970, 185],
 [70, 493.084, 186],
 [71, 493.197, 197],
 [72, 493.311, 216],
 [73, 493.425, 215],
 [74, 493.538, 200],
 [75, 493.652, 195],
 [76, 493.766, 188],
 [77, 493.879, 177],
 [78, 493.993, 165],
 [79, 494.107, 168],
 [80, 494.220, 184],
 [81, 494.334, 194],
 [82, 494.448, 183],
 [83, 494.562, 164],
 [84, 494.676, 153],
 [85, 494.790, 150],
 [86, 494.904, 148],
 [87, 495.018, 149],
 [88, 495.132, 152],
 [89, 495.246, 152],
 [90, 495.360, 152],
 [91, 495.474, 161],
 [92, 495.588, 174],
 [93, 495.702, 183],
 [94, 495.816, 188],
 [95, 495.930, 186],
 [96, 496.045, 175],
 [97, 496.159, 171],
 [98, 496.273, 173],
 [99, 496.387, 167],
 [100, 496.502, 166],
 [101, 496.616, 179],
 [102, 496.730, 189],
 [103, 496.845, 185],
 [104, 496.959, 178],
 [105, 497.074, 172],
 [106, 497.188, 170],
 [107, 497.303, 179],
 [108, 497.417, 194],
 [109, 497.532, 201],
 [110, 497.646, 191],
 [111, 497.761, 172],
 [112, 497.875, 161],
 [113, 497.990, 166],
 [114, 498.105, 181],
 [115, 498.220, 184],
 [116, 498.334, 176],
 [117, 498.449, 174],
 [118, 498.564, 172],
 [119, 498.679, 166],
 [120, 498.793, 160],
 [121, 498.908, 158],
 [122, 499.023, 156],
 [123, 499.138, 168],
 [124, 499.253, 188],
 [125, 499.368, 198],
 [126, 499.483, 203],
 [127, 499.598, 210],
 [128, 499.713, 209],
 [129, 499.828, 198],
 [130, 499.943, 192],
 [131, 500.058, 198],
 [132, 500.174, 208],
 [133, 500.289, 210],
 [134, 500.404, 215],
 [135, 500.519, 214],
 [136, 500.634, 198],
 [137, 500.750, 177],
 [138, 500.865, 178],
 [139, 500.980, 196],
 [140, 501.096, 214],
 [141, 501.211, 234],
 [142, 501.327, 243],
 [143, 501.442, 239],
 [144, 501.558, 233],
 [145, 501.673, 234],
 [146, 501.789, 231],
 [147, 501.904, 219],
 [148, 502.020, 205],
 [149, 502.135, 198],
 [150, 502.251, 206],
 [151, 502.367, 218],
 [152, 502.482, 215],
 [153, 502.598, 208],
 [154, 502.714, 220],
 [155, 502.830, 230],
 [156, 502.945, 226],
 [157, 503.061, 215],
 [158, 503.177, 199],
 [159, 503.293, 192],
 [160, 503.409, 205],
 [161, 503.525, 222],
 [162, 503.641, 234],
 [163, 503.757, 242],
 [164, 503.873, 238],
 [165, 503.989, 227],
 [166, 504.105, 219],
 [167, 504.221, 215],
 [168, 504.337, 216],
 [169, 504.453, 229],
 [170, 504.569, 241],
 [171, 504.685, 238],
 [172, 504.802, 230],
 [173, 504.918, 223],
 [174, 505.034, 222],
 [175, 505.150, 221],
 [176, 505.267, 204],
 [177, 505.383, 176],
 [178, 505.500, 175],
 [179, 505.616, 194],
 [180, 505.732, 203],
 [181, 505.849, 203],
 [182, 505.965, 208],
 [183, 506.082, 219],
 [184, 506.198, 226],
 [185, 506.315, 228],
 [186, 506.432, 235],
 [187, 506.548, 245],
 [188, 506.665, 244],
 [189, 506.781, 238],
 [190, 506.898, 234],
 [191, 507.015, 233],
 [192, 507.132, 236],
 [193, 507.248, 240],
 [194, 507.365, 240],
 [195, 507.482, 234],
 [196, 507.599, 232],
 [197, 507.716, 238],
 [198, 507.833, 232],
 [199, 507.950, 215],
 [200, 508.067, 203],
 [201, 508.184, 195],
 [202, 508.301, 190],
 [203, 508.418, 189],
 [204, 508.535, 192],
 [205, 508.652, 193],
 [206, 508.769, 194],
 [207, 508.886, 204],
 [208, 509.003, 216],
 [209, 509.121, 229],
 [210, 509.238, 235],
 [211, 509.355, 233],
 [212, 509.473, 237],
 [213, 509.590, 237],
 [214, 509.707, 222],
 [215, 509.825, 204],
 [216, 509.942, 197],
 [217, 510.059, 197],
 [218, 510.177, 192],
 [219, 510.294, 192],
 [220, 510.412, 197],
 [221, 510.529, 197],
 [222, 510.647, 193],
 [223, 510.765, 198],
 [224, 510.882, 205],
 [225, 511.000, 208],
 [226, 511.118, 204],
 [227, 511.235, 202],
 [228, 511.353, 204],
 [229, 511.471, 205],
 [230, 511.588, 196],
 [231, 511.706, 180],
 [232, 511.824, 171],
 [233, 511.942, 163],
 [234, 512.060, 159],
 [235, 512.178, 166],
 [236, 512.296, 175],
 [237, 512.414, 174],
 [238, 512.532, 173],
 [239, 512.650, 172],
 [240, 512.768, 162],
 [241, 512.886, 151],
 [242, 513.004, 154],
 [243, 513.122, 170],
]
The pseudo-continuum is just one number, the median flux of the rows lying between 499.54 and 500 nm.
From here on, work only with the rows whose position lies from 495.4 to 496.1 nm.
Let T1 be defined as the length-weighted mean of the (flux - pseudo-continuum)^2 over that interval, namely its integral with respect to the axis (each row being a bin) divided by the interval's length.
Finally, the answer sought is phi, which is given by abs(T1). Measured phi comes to 789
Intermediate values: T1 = 789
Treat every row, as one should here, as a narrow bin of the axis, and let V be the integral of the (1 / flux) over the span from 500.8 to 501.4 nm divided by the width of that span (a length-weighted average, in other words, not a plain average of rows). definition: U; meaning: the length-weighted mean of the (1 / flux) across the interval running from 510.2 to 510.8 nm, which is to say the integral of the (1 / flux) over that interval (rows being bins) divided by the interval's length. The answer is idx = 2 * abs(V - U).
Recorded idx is 0.0007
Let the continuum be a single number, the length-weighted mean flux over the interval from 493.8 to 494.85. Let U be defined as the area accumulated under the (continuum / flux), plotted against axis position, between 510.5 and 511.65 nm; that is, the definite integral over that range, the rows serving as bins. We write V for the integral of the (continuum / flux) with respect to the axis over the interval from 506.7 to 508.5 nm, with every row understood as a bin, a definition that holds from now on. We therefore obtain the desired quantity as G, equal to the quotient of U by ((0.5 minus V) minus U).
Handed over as -0.52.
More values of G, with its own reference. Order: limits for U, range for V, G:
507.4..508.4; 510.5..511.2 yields -0.89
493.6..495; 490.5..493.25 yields -0.35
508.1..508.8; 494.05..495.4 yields -0.40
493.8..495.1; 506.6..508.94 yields -0.50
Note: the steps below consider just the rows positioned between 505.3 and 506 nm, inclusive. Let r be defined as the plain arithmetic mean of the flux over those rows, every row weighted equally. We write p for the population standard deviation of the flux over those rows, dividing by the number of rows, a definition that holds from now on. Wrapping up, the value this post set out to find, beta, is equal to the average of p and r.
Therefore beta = 103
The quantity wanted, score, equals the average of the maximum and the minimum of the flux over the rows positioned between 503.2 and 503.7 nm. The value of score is 213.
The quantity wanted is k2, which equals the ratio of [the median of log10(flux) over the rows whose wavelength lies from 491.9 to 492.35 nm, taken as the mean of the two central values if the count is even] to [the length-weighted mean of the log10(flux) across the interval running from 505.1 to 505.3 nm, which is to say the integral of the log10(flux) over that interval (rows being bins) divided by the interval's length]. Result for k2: 0.93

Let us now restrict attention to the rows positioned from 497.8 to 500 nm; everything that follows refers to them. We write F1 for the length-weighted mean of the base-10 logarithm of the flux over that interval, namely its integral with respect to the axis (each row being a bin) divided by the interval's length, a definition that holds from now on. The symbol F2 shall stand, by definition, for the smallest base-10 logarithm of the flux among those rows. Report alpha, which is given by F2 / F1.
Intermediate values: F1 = 2.25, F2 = 2.19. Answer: 0.9732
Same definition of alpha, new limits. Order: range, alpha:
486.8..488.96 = 0.9789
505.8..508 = 0.9767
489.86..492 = 0.9659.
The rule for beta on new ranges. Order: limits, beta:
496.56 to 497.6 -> 96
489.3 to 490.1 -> 78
